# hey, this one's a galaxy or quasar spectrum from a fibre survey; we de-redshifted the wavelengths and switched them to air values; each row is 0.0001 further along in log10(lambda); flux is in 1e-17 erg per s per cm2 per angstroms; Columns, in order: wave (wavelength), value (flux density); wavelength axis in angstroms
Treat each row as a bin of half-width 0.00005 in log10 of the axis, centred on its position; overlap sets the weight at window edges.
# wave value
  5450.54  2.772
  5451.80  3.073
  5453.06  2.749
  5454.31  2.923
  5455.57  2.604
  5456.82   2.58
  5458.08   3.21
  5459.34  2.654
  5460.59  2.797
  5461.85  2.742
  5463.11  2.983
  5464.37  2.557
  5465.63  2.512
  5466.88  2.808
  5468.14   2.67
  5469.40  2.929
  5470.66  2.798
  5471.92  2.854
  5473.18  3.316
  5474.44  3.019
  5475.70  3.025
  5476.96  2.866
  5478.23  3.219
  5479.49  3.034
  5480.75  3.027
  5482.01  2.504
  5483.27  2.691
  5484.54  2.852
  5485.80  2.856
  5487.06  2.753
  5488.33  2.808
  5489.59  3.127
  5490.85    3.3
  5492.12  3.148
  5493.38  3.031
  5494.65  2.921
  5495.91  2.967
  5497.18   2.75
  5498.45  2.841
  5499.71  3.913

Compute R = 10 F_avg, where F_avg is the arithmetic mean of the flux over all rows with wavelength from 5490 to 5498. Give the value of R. 30.2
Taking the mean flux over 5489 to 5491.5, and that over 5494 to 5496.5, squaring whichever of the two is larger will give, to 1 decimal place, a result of 10.3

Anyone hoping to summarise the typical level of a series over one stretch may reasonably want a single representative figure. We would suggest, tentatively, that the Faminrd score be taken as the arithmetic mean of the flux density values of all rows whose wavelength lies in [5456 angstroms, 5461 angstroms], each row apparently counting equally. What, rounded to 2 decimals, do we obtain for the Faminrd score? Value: 2.81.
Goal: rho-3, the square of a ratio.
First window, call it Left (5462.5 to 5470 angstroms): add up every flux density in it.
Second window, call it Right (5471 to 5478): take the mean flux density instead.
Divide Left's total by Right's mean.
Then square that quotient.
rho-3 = 30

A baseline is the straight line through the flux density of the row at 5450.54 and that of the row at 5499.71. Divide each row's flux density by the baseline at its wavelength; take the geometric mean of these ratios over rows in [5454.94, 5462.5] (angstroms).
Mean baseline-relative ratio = 0.93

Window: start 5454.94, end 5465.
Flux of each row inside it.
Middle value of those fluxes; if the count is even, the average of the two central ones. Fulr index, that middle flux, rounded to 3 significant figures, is 2.70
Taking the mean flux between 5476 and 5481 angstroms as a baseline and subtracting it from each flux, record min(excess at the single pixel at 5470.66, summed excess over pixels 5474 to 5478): -0.2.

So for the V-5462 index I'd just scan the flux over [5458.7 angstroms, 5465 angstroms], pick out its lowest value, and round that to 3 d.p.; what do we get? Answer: 2.557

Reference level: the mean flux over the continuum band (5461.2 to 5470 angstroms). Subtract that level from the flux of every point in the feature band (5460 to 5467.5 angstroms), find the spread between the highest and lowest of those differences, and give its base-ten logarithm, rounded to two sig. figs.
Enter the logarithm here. -0.33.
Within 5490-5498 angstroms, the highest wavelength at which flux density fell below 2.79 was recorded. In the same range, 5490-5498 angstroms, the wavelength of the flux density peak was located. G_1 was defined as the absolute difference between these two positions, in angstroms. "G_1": 6.3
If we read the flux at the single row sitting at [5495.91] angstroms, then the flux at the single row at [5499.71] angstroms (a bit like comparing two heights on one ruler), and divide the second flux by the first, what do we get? 1.32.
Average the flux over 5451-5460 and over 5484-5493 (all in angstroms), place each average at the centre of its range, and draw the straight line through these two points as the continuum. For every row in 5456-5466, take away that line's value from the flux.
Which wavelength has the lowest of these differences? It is 5465.63 angstroms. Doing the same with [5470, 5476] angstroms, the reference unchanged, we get 5470.66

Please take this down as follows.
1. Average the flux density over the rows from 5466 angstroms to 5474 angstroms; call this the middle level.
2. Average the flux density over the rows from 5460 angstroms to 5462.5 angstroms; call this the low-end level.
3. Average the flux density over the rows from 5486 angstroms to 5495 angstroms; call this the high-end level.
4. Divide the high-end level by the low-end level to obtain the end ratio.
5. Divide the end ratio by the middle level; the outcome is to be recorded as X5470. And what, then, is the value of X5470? 0.376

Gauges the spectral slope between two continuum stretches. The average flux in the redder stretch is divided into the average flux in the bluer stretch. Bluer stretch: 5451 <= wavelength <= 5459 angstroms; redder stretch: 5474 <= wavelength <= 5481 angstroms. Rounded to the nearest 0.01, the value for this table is 0.94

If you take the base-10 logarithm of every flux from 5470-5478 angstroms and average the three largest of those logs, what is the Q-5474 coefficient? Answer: 0.494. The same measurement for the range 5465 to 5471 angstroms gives 0.454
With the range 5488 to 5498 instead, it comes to 0.504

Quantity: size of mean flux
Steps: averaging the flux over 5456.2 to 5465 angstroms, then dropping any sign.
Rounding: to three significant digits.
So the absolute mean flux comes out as 2.79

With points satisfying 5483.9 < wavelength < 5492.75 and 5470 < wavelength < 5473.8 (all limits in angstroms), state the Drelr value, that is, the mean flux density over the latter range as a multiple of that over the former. 1.00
